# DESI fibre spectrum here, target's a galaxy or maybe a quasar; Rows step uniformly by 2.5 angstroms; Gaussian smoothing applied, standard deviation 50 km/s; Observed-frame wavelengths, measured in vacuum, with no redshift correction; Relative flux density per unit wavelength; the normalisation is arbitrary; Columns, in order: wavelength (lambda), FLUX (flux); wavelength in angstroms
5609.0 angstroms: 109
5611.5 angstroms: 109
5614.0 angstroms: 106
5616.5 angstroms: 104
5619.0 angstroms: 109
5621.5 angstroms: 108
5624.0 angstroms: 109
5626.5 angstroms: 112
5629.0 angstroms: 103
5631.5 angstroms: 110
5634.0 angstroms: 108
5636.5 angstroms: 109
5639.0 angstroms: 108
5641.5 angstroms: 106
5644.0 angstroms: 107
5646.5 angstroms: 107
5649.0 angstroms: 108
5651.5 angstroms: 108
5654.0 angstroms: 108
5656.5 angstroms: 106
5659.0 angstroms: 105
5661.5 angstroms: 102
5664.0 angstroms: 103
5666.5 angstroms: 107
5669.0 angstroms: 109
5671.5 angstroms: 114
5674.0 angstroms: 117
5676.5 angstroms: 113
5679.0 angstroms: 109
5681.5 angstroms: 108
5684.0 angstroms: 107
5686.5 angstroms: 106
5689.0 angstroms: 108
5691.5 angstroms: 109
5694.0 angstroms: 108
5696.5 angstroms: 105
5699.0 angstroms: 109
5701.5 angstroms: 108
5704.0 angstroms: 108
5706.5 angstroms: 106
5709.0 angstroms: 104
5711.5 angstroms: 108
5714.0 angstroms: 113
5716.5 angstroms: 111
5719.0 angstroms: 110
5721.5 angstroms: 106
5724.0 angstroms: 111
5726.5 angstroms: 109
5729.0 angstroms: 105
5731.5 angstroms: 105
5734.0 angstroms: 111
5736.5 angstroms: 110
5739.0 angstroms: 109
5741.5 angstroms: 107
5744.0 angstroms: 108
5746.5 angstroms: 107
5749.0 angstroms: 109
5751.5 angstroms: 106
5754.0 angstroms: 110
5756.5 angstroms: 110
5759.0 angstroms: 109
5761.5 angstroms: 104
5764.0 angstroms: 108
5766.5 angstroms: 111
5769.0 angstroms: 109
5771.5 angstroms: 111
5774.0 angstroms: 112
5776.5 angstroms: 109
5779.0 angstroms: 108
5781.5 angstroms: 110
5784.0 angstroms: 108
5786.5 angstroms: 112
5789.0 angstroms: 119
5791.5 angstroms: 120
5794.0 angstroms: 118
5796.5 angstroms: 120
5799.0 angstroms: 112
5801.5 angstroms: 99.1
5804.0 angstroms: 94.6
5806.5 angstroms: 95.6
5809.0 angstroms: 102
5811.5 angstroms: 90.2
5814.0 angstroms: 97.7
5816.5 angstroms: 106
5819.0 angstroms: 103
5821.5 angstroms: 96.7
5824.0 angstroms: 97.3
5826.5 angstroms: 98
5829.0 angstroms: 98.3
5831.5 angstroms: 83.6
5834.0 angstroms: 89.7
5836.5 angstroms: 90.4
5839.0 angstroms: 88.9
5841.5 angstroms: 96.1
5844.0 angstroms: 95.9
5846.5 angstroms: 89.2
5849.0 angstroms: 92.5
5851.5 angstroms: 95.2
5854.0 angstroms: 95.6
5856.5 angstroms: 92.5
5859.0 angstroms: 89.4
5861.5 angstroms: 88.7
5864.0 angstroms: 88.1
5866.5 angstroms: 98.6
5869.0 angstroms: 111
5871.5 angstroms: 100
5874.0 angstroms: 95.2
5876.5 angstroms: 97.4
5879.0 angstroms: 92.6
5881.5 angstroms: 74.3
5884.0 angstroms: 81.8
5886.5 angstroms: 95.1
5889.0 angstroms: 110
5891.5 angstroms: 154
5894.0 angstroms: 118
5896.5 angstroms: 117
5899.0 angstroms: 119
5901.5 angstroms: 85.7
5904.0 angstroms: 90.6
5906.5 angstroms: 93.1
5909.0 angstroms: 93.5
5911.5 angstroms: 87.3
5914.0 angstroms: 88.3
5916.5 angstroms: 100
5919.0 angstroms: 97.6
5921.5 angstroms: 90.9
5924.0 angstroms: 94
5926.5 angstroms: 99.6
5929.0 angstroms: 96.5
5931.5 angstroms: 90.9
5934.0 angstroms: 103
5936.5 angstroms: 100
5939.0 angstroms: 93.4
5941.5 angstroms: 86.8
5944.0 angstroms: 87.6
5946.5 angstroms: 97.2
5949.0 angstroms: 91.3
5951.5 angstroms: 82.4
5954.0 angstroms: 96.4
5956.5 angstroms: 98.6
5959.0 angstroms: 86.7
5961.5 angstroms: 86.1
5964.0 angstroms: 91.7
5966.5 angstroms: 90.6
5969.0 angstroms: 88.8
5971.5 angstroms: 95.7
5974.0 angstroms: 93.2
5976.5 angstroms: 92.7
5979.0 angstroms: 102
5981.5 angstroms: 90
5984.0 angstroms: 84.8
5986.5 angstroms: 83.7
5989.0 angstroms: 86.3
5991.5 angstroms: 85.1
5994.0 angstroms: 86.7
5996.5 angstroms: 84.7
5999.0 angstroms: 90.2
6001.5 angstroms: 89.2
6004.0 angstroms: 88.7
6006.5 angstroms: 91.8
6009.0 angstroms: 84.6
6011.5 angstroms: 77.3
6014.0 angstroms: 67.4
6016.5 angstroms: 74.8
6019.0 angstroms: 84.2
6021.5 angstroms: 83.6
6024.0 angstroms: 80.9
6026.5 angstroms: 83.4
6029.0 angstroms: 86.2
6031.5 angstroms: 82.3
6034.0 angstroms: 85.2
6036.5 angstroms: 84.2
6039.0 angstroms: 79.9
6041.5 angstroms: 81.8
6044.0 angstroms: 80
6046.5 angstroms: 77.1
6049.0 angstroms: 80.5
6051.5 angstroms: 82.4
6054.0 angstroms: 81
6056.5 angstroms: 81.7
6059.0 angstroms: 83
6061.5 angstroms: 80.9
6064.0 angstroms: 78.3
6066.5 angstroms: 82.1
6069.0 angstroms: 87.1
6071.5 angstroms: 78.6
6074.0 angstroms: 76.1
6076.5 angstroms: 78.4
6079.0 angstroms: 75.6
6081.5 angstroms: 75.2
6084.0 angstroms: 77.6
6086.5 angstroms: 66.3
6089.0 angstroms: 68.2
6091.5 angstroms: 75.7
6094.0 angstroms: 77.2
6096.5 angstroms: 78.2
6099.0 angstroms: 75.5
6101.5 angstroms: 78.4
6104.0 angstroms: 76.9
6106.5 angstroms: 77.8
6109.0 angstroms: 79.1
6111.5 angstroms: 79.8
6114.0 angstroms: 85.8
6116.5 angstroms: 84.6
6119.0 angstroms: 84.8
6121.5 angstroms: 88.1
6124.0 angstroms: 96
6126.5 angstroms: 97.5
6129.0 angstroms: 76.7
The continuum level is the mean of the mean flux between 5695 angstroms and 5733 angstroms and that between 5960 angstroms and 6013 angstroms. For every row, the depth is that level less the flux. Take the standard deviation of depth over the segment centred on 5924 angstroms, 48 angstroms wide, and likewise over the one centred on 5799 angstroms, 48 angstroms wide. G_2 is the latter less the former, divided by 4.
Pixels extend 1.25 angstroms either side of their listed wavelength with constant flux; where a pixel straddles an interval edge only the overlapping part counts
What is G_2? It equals 1.0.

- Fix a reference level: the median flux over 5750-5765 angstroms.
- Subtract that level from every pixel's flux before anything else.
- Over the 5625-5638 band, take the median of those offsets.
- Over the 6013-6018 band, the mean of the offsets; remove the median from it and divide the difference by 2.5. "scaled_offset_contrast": -15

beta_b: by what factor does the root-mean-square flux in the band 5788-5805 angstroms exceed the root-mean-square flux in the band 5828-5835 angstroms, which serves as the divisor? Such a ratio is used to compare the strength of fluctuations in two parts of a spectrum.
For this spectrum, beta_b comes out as 1.24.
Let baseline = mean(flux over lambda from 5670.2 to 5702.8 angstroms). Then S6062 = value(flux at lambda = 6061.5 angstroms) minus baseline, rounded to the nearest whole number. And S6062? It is -28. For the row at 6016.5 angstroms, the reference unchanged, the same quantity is -35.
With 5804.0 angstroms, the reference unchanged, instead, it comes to -15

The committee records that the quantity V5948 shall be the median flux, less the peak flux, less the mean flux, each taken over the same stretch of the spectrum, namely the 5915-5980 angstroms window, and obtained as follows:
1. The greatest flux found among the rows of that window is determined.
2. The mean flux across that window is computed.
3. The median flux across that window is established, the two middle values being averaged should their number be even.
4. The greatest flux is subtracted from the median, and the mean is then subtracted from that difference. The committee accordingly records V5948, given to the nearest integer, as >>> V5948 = -103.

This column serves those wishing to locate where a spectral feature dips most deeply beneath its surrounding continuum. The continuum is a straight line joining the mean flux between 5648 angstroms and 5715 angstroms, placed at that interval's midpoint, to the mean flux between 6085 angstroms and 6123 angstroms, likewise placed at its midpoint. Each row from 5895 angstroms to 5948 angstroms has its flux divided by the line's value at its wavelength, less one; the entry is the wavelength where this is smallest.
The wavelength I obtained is 5901.5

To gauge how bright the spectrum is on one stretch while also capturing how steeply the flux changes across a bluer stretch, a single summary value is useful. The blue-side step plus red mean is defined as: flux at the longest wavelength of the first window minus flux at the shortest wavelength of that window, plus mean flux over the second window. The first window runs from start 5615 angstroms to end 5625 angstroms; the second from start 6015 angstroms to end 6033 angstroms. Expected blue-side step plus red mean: 87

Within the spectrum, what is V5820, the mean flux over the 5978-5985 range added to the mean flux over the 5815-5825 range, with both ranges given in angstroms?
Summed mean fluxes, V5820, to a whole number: 193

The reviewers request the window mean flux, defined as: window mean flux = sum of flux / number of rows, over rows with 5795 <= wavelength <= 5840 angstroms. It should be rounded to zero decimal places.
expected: 98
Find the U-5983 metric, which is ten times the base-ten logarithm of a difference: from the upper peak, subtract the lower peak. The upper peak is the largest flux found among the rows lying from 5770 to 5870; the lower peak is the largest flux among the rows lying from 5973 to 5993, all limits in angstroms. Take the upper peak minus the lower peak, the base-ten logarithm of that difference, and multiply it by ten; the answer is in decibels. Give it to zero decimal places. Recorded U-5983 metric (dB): 13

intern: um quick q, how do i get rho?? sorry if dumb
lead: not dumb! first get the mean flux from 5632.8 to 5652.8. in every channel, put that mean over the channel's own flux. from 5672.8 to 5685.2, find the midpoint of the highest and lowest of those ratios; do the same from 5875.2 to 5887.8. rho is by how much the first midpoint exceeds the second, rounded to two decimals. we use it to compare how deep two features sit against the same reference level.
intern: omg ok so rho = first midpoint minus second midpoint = -0.31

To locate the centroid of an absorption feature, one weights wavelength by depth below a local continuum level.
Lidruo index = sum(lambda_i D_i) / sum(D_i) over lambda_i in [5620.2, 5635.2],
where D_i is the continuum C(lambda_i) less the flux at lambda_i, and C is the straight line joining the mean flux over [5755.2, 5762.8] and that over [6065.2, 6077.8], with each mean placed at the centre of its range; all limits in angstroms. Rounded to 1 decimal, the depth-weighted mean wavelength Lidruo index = 5627.7 angstroms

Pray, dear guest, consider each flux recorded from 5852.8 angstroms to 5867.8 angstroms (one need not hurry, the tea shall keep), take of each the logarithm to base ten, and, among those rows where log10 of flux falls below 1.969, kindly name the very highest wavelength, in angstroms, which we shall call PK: 5864.0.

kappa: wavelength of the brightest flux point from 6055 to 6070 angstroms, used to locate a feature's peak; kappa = 6069.0 angstroms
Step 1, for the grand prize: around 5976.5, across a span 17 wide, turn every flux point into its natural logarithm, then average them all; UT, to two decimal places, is 4.53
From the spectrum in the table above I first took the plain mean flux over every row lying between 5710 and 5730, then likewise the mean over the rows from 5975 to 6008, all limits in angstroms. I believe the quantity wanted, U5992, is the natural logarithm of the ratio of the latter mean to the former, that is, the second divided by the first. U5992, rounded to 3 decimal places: -0.205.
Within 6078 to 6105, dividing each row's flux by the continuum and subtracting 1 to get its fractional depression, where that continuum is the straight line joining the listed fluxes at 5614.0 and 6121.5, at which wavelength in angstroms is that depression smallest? 6086.5 angstroms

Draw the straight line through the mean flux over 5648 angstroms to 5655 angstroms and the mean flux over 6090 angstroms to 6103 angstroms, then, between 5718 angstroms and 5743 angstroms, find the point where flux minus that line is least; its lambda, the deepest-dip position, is 5729.0 angstroms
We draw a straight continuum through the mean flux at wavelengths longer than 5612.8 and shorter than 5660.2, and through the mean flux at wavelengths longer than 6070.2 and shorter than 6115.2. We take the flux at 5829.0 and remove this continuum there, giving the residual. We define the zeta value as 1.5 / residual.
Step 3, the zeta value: 0.39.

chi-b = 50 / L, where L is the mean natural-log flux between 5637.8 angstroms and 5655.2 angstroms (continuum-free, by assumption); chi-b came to 10.7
